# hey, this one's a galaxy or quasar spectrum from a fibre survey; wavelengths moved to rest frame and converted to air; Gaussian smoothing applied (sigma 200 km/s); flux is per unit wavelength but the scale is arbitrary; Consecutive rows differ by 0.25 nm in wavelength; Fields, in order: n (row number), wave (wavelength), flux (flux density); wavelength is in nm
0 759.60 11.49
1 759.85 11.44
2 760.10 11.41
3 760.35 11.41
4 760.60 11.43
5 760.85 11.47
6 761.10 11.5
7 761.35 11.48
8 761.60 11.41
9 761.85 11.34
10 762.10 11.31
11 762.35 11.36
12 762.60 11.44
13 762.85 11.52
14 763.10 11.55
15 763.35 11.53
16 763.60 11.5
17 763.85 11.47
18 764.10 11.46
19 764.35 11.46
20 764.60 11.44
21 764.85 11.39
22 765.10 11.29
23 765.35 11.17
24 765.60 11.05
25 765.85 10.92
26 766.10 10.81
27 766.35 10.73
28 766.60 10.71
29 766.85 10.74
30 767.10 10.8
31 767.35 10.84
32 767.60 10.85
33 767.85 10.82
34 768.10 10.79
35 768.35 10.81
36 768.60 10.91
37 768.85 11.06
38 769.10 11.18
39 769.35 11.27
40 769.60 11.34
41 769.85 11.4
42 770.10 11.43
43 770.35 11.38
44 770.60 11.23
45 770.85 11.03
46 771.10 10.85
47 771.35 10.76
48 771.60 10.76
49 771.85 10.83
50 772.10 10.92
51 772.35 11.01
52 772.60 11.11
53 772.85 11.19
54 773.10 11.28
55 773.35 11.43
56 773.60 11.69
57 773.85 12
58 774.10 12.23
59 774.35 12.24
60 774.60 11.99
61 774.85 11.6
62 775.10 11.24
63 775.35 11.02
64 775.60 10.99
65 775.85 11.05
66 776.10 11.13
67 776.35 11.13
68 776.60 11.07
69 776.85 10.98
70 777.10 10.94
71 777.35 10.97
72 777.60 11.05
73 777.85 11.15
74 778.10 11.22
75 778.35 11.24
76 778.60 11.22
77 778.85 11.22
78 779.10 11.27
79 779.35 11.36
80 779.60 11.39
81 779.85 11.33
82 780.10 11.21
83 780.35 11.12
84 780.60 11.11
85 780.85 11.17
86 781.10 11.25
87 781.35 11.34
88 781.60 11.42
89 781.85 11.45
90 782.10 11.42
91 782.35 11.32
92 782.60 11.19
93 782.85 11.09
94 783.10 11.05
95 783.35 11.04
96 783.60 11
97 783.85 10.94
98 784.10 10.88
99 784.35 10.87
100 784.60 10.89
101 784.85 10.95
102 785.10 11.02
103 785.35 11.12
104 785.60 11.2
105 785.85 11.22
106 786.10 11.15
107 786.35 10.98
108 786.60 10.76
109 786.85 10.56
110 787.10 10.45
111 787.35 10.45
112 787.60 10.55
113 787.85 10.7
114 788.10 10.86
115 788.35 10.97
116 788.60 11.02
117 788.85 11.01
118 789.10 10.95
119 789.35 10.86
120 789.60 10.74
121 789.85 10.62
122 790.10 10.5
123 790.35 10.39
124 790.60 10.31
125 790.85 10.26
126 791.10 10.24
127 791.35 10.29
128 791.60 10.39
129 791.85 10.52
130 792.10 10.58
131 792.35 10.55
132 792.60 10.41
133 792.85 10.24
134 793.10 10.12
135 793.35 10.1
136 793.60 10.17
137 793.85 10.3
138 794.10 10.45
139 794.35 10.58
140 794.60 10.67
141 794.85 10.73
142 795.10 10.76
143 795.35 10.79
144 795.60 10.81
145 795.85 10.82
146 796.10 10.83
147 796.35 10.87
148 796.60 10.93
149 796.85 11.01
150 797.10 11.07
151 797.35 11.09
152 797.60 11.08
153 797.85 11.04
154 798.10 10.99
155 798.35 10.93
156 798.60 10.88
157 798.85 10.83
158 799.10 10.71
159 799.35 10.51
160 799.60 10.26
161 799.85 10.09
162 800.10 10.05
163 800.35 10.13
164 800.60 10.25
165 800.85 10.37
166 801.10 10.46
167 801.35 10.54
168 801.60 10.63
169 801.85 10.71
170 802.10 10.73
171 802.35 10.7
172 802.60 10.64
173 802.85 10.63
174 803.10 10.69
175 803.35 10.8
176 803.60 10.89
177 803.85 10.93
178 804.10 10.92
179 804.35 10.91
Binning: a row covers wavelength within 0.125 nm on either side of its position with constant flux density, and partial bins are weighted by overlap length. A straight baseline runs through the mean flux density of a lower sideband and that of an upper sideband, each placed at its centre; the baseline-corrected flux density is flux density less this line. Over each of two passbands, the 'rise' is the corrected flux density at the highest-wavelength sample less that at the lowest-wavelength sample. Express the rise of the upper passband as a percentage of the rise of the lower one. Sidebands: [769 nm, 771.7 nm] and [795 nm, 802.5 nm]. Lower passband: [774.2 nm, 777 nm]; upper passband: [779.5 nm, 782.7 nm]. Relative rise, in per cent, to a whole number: 12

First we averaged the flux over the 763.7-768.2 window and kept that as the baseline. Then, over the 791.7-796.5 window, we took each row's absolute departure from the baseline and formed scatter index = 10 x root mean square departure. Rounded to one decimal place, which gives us 5.6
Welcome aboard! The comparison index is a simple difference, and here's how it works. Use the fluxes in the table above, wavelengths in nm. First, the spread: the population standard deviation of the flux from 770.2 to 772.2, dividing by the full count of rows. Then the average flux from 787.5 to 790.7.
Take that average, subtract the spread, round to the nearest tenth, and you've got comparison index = 10.5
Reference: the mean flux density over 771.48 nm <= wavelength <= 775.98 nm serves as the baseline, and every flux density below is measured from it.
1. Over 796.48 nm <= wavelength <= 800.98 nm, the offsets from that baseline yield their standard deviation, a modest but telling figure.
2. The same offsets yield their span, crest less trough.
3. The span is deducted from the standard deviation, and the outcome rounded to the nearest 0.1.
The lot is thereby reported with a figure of -0.7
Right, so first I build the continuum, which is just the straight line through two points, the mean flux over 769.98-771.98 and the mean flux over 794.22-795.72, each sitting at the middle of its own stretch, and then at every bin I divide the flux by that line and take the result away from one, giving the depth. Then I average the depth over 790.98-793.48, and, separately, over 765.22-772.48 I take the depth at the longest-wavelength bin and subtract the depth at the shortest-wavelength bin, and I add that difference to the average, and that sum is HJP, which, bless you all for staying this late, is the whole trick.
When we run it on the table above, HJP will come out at 0.045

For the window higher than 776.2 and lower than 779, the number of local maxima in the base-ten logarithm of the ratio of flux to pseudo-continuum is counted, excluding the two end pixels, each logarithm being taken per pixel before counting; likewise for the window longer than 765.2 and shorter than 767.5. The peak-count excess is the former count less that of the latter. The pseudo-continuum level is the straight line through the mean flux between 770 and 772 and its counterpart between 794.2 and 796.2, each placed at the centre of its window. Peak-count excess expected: 1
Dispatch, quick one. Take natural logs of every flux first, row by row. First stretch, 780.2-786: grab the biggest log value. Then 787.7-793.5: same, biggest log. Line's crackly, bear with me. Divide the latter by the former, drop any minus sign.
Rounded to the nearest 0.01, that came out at 0.98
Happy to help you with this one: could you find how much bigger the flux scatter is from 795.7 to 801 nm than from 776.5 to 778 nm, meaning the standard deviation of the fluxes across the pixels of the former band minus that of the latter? 0.28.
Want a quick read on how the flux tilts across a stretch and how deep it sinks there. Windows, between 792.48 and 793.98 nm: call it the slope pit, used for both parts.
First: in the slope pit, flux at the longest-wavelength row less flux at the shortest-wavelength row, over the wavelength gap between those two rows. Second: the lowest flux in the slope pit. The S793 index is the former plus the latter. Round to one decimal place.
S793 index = 10.0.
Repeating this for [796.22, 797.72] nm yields 11.0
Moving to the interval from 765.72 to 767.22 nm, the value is 10.6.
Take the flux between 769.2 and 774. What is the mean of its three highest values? 11.7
